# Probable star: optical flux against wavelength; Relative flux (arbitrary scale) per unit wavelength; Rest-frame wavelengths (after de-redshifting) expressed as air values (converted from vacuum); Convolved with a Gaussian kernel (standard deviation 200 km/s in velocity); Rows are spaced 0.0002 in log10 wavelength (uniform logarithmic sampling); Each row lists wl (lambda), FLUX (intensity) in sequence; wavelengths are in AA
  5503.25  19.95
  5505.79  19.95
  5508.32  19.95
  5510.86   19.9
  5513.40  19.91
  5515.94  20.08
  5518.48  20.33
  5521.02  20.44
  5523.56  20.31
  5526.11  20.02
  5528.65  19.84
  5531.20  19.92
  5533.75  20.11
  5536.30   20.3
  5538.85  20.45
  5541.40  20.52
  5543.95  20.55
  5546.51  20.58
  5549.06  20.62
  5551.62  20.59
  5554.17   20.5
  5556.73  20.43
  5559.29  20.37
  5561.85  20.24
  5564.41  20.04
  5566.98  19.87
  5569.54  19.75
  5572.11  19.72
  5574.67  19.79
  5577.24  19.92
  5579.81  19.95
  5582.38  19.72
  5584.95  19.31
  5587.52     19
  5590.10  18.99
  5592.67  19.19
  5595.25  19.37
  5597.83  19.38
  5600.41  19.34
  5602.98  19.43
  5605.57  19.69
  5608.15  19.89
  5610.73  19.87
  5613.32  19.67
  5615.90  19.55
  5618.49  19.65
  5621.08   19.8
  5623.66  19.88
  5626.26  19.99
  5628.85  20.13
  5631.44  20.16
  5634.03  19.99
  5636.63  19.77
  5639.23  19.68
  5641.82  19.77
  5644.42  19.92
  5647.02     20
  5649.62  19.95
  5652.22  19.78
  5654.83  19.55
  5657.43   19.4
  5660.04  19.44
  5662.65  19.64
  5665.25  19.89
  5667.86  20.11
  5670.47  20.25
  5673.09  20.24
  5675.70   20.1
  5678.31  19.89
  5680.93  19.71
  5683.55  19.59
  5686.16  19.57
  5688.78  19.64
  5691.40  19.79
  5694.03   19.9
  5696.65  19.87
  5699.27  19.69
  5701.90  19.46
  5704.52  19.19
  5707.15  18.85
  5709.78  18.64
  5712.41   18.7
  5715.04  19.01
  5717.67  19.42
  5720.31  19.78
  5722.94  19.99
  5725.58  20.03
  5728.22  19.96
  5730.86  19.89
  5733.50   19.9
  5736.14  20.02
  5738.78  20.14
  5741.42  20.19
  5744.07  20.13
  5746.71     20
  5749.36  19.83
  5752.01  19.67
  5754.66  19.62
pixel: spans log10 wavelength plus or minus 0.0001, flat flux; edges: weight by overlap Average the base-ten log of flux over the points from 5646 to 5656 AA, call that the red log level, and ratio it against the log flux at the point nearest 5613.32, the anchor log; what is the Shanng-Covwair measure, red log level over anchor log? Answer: 1.00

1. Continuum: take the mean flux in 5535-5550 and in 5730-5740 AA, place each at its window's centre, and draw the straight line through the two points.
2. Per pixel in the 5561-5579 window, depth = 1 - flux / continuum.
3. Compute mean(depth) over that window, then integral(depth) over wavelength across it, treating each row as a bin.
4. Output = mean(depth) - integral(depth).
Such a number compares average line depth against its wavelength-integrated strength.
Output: -0.44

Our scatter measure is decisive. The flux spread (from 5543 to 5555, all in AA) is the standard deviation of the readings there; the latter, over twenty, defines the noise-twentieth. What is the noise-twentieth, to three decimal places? 0.002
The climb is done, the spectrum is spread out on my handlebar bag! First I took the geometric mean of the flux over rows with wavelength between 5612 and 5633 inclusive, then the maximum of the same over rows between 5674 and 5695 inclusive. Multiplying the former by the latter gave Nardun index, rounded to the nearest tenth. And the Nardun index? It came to 399.0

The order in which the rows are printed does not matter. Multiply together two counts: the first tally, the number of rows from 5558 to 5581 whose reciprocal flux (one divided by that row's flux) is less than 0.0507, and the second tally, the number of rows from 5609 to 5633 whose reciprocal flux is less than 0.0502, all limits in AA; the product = 24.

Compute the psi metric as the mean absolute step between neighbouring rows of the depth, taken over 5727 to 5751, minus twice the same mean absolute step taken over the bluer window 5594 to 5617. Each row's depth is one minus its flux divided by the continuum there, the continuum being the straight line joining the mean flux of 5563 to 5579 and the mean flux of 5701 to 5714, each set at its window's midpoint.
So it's -0.0071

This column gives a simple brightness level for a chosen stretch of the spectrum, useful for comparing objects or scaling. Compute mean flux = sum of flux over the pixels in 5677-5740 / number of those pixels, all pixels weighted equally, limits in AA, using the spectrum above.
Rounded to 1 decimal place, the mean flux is 19.6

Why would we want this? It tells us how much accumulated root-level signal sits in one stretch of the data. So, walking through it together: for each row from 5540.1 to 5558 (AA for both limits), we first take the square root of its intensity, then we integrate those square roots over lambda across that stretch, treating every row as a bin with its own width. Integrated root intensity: 81.1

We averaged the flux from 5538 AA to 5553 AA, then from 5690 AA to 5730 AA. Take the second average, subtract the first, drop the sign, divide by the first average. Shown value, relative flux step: 0.052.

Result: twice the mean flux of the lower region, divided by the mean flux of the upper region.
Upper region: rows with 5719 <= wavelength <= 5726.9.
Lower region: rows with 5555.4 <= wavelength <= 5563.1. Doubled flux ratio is 2.04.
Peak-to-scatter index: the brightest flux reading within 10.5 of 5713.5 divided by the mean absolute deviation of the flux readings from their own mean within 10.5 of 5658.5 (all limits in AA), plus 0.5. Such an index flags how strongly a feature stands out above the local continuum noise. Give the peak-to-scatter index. 95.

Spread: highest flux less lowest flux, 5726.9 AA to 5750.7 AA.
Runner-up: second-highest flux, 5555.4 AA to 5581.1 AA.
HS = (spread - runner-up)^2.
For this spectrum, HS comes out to 400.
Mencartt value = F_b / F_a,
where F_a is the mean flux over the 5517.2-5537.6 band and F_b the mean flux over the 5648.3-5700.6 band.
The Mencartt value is 0.98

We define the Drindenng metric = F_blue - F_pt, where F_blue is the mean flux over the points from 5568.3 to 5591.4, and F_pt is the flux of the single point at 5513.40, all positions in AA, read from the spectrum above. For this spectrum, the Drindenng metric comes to -0.34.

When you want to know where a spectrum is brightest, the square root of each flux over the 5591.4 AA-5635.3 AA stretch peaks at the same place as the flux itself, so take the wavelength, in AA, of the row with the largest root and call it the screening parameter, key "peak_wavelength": 5631.44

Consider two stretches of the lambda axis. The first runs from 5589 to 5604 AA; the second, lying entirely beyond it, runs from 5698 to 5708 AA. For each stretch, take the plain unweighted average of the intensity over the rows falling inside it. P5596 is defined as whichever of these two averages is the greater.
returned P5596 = 19.3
